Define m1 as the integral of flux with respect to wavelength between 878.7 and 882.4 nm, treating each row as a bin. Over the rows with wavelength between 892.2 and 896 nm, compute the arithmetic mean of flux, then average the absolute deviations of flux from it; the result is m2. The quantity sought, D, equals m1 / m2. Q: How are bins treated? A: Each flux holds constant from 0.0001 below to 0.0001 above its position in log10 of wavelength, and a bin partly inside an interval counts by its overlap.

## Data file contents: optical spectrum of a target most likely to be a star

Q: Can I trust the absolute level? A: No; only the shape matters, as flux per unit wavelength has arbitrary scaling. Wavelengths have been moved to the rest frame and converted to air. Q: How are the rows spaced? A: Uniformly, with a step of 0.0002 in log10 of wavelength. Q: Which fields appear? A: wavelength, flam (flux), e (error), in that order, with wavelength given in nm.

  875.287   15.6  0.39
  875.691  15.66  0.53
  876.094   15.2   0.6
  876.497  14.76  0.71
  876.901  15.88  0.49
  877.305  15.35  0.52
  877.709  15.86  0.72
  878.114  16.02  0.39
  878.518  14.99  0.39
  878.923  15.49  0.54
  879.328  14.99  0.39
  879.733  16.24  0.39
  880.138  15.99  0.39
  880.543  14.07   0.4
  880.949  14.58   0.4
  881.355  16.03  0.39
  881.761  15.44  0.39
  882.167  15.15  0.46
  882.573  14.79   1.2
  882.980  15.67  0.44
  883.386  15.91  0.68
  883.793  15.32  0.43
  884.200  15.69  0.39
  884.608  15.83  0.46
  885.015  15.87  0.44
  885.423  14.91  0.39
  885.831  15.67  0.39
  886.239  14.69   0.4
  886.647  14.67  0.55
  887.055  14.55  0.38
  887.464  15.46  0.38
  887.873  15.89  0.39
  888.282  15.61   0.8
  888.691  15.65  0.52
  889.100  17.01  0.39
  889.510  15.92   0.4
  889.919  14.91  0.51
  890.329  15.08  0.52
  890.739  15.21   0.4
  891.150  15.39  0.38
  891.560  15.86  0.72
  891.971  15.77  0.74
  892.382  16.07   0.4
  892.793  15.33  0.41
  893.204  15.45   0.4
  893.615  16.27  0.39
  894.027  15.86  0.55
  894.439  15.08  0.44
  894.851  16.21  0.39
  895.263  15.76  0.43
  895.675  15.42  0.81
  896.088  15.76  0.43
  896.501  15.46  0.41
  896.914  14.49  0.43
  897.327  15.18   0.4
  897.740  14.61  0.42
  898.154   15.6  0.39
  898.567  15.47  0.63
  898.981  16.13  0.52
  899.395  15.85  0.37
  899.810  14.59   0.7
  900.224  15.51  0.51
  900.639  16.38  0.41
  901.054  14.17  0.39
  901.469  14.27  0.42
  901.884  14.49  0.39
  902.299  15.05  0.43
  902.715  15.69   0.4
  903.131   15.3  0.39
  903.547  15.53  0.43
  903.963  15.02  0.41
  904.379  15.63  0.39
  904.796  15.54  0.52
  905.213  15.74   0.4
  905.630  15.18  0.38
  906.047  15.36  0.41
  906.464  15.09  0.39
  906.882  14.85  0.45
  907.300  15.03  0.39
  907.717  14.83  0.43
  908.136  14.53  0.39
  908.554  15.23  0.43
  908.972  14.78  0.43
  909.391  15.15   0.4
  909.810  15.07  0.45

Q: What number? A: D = 161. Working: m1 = 56.7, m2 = 0.35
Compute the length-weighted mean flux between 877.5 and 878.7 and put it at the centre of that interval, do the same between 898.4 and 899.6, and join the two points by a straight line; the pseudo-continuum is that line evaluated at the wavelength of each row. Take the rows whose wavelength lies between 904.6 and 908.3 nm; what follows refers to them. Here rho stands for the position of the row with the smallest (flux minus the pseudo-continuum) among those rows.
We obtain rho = 908.136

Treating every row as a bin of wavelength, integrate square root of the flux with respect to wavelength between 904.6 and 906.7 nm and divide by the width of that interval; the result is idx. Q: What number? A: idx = 3.920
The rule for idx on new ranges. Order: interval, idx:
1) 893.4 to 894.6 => 3.969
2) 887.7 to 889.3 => 4.006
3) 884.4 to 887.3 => 3.894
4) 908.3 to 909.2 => 3.873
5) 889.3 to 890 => 3.940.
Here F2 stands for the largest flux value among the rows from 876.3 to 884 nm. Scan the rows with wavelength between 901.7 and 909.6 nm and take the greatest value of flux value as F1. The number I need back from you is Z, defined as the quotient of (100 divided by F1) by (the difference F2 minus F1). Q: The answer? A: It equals 13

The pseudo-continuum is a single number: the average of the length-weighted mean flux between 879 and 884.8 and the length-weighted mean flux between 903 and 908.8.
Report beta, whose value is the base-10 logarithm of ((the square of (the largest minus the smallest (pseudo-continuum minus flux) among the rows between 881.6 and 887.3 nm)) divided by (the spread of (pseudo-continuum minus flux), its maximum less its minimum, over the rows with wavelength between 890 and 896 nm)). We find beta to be 0.19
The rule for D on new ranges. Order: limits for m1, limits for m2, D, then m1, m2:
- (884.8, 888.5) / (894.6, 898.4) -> 135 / 56.5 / 0.42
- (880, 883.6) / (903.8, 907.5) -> 209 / 55.0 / 0.26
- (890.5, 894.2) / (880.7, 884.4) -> 149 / 58.0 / 0.39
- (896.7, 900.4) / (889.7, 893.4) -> 189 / 56.5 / 0.30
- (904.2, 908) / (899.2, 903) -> 87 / 57.9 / 0.66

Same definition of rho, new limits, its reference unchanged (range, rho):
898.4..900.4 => 899.810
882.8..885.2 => 883.793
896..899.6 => 896.914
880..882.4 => 880.543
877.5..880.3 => 879.328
